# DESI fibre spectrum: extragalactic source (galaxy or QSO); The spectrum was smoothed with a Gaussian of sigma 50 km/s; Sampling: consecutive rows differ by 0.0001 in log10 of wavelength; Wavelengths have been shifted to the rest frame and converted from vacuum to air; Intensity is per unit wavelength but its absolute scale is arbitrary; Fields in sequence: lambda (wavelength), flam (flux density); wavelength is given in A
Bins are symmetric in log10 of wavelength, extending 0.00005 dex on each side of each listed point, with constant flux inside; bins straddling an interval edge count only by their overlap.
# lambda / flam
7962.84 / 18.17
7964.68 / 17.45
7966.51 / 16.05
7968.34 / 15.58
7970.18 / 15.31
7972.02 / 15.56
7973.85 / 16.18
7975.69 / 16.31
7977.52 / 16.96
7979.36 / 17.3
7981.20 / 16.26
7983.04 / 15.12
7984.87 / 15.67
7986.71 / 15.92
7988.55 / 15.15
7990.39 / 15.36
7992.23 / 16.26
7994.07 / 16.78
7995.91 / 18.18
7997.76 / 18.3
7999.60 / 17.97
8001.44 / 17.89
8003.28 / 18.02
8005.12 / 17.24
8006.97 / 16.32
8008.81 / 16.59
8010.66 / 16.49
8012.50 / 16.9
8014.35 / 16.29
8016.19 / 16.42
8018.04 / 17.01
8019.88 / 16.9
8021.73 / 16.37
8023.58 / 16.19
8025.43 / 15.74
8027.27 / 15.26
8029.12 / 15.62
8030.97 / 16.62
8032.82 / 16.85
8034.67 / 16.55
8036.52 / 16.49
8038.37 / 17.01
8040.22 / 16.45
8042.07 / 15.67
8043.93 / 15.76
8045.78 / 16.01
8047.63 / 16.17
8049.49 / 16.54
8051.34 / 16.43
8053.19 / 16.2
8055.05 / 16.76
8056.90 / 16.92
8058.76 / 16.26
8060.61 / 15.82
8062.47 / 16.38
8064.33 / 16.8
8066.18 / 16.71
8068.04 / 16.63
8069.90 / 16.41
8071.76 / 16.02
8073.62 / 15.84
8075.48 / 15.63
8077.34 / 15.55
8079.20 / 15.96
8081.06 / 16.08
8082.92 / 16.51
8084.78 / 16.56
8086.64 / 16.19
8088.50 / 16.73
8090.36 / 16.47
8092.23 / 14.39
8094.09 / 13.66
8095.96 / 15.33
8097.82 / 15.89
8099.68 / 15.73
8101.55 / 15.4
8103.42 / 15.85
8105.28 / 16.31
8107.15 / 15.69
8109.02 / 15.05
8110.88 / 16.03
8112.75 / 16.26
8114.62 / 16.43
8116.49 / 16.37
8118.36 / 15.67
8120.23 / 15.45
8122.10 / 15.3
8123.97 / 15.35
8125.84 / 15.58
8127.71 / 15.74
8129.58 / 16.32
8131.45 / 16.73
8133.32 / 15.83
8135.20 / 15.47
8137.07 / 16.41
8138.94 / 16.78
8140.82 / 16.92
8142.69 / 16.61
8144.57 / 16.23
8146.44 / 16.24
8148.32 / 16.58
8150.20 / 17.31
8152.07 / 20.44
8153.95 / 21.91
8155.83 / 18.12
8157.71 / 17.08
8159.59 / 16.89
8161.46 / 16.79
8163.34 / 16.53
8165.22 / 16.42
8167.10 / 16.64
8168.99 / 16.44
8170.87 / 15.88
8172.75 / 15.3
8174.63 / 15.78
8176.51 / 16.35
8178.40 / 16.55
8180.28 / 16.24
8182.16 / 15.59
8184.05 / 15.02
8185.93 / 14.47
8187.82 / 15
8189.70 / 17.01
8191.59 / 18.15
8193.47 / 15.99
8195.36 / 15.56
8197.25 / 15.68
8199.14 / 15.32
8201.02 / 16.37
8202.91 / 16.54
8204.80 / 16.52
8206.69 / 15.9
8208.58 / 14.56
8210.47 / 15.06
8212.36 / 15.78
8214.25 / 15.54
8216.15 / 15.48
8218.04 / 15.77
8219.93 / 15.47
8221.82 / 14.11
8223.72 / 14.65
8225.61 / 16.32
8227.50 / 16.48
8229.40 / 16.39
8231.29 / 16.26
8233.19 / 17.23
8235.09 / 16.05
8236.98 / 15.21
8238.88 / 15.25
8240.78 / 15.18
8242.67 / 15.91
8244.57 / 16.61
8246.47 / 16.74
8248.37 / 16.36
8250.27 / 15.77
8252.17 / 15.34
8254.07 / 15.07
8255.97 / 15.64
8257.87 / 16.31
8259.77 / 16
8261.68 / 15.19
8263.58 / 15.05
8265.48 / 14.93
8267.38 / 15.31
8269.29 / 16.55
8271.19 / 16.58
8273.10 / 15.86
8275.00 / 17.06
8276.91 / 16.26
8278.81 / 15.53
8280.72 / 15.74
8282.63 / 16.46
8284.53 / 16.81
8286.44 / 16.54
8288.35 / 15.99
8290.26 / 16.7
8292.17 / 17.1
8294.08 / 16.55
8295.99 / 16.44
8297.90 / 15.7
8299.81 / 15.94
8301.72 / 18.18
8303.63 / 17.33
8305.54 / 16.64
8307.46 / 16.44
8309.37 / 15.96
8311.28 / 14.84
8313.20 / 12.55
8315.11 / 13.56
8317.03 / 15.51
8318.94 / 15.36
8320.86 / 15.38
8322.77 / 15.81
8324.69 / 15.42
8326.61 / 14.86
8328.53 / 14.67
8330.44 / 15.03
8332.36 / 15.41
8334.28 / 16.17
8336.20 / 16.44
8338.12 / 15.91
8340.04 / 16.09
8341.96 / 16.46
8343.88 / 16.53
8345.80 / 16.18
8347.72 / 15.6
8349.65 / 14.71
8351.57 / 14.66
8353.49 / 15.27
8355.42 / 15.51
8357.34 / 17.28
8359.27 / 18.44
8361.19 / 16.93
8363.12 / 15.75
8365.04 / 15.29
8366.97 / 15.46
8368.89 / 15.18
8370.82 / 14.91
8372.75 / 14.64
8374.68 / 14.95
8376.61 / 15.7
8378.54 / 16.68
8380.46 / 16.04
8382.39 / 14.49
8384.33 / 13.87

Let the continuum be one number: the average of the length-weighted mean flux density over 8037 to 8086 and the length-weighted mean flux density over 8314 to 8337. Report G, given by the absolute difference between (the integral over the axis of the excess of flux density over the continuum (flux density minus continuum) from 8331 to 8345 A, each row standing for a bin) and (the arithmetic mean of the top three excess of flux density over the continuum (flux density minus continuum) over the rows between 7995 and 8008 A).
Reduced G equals 2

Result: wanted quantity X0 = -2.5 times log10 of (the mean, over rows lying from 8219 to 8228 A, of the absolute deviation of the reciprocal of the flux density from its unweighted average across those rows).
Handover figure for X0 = 6.1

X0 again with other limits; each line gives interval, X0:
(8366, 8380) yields 6.7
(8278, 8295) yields 7.0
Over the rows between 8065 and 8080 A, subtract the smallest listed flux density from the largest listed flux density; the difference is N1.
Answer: 1.2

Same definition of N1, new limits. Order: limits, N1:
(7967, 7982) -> 2.0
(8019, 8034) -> 1.6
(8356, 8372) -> 3.5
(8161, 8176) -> 1.5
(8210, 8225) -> 1.7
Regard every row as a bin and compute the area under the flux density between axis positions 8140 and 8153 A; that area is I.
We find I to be 224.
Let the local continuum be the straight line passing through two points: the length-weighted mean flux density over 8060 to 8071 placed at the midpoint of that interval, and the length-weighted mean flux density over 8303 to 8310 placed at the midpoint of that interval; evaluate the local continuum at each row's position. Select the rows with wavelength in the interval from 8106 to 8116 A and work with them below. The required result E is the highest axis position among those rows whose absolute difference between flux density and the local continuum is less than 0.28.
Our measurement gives 8114.62 A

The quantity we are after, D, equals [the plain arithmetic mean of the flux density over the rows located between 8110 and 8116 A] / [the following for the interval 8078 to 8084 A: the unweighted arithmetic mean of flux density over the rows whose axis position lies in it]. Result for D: 1.00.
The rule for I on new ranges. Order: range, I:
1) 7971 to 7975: 63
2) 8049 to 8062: 213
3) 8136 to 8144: 133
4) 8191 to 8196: 83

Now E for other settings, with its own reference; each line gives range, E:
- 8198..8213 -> 8204.80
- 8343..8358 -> 8343.88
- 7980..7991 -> 7981.20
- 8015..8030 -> 8023.58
